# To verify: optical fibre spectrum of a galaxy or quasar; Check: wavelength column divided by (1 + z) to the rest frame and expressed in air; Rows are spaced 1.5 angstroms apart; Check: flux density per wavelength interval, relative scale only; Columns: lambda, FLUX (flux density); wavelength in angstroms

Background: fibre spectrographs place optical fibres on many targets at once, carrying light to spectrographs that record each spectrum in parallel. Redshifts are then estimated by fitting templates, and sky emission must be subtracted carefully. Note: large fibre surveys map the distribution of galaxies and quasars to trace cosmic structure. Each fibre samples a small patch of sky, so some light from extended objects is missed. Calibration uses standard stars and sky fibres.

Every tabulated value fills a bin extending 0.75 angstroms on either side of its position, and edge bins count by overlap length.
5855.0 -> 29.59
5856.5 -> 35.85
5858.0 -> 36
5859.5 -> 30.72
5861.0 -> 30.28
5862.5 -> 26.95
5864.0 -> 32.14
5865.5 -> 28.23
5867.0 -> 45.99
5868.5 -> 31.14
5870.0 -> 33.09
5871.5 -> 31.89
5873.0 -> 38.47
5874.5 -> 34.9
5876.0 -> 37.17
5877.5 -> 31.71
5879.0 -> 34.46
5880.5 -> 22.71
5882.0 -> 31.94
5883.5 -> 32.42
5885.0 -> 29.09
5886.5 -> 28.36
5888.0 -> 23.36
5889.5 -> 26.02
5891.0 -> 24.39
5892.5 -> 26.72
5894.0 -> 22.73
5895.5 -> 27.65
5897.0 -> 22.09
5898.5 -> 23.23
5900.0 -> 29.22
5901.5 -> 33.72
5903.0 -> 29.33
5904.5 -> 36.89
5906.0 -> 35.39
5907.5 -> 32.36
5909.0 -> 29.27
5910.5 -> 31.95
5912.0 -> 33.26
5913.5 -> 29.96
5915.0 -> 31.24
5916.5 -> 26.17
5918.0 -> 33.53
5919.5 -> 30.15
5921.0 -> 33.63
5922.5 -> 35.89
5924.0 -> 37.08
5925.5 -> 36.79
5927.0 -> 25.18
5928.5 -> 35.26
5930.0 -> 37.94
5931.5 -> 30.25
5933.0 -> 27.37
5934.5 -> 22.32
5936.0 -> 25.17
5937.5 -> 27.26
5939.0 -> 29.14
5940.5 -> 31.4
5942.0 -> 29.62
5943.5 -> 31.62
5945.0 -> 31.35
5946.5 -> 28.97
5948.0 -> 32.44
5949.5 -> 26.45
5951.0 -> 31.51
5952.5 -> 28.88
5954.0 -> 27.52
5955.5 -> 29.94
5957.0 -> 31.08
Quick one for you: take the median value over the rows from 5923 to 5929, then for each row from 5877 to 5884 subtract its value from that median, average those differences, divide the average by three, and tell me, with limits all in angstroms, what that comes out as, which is 1.8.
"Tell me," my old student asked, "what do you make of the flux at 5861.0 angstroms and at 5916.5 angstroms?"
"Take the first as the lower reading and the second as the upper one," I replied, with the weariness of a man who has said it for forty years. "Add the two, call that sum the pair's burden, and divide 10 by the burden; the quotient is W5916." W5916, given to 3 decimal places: 0.177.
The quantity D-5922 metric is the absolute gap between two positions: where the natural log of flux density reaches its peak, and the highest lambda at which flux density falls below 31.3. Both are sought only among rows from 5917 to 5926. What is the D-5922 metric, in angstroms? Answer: 4.5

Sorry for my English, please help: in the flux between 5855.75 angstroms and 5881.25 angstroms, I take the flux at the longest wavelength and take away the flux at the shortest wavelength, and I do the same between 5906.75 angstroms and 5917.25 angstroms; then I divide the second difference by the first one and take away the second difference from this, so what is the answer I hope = 6.7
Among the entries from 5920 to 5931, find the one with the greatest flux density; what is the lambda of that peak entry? 5930.0 angstroms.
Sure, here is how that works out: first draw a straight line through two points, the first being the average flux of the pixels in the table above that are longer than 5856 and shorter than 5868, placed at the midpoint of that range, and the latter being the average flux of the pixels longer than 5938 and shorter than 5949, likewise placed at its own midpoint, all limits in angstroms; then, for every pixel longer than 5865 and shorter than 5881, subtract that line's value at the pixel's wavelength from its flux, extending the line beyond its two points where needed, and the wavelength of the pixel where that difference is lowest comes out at 5880.5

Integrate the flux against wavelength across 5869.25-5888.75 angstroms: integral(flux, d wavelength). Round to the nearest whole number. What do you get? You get 614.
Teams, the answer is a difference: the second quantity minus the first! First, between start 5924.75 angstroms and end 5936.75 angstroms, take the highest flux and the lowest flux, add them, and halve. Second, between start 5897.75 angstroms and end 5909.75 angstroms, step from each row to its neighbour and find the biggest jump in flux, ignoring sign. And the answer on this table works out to -23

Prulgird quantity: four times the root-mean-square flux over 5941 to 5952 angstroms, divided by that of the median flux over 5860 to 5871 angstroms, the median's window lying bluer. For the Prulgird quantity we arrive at 3.9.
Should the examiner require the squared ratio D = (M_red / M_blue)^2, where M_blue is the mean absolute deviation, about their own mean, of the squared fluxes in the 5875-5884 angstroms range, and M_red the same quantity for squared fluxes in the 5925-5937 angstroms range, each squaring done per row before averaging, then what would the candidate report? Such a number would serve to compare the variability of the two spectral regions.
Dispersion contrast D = 3.0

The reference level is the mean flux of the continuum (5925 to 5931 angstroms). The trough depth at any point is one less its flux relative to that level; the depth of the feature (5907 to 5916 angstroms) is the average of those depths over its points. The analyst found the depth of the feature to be 0.07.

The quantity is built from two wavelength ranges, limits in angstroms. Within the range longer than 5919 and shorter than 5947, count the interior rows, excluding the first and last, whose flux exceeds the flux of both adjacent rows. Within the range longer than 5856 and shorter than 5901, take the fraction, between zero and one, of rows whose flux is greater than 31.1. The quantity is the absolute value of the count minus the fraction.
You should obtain 3.5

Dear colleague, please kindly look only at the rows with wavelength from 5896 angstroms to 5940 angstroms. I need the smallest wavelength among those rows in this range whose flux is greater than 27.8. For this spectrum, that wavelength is 5900.0 angstroms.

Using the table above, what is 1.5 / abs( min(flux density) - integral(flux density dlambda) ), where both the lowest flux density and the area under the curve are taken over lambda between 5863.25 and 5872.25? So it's 0.0054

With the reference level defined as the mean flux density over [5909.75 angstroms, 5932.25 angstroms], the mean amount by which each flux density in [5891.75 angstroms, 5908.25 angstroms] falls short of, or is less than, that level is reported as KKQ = 3.5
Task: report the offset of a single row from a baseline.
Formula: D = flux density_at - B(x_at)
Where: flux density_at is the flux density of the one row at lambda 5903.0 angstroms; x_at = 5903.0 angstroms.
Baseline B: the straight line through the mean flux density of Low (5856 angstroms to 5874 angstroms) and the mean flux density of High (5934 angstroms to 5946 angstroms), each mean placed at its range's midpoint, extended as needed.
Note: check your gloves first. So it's -1.6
